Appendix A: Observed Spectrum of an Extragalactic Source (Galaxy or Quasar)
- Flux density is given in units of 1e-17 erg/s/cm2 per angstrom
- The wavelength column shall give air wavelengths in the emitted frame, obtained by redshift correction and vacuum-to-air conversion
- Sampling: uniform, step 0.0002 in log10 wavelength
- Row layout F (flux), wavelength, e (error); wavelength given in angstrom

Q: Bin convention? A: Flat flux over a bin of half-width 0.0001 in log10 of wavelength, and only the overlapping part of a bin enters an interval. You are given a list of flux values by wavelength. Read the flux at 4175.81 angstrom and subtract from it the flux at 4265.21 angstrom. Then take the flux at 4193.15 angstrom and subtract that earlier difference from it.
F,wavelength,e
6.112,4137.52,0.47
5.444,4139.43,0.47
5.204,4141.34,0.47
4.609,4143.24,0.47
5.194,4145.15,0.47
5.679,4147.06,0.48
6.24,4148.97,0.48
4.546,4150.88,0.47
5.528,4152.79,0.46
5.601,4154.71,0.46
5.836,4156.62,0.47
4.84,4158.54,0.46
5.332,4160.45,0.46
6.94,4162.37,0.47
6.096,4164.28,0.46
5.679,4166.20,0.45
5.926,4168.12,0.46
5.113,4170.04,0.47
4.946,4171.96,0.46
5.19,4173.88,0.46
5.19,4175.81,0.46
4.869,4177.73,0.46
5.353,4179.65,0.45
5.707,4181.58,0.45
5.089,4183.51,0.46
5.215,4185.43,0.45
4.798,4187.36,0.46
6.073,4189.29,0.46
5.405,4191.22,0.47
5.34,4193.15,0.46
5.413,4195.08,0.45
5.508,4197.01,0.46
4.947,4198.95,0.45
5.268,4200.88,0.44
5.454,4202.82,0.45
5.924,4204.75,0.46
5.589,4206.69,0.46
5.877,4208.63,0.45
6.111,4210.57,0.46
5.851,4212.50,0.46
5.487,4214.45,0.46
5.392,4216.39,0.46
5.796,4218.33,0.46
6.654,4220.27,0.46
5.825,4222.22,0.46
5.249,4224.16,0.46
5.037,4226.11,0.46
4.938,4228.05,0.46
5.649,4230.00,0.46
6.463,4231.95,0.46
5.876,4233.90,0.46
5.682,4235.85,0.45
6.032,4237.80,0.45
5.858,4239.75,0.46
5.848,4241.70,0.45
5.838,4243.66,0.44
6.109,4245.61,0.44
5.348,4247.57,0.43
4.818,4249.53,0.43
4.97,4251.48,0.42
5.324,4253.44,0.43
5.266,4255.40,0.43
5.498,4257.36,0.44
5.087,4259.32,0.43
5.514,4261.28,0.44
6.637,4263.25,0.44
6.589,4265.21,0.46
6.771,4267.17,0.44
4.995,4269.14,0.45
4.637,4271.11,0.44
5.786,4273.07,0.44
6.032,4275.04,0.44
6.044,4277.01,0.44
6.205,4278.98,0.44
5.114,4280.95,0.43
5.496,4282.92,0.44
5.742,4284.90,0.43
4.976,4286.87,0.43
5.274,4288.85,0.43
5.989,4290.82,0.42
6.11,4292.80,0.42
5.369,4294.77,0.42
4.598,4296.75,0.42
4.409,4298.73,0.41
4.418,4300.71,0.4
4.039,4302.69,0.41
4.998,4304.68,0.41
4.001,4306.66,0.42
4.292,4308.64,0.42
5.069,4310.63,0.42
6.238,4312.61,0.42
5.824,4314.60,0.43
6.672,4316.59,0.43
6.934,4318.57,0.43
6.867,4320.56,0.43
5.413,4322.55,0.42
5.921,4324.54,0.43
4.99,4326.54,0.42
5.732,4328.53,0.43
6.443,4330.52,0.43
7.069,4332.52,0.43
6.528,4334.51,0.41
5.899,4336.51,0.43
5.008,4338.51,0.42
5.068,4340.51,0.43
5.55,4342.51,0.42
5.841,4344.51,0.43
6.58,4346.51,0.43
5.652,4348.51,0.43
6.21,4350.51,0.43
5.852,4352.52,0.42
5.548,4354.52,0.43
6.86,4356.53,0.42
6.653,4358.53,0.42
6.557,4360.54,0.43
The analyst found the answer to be 6.7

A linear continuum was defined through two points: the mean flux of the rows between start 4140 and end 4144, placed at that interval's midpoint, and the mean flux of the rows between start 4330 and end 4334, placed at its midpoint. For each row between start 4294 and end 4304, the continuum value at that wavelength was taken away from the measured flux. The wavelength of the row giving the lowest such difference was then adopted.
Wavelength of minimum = 4302.69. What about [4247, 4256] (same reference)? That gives 4249.53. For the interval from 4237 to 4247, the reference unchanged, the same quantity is 4243.66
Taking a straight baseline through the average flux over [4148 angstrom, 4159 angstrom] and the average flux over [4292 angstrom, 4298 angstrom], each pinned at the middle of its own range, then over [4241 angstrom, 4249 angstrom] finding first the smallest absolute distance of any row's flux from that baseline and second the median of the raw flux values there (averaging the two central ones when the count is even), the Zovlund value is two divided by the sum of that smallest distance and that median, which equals 0.34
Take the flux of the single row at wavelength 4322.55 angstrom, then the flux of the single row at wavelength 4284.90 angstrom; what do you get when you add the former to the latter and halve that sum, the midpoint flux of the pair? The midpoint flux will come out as 5.6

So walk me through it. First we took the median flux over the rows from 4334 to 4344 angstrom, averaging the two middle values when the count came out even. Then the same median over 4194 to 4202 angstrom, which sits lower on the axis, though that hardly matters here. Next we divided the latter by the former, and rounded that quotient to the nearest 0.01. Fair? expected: 0.96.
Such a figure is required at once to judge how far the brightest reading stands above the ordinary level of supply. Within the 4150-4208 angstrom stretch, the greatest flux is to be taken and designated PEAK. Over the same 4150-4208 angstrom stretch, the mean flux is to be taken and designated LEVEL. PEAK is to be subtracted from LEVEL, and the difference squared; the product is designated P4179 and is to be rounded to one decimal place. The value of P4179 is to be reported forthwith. 2.3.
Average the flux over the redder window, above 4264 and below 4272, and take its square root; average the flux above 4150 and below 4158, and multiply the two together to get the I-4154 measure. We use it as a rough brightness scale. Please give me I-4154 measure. 12.9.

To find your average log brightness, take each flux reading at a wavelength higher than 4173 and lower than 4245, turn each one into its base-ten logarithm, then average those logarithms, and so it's 0.744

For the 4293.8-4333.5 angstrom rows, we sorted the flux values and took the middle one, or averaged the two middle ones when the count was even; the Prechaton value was 5.4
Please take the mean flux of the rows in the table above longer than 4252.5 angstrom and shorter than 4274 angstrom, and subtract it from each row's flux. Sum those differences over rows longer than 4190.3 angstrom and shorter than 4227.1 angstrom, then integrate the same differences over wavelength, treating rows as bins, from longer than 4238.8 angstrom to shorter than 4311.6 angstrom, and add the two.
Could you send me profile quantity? -21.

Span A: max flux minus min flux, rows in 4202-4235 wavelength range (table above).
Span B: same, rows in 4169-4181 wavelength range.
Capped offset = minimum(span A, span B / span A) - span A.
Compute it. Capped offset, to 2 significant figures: -1.4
